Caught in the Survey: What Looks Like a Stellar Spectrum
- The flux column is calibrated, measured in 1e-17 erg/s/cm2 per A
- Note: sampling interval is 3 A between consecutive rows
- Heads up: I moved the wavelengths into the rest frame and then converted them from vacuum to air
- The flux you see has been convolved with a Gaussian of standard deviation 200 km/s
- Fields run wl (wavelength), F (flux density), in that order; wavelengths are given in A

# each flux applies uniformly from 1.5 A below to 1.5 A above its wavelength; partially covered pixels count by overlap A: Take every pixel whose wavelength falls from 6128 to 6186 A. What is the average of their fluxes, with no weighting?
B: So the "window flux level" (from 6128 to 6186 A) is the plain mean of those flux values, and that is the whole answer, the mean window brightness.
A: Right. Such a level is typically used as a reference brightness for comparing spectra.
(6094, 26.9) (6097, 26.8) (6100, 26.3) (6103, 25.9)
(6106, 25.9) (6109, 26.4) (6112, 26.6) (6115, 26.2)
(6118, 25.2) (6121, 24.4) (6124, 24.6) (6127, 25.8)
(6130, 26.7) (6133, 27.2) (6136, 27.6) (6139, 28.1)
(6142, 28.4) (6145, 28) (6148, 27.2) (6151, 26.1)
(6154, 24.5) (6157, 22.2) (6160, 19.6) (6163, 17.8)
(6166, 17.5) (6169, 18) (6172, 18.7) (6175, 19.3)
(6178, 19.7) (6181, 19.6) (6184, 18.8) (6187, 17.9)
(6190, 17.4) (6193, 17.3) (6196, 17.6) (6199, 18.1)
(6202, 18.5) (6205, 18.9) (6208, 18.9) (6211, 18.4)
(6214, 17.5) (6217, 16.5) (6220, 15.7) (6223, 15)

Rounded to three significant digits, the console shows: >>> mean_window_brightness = 22.9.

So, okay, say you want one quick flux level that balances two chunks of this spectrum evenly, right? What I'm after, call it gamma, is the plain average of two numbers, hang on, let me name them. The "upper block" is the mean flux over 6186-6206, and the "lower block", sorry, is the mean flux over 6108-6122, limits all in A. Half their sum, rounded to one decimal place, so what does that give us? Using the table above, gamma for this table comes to 21.9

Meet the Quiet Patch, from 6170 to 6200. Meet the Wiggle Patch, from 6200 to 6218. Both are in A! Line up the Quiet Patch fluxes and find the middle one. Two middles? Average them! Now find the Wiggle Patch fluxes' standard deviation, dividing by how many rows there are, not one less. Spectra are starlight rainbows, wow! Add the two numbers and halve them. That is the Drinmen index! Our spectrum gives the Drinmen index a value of 9.6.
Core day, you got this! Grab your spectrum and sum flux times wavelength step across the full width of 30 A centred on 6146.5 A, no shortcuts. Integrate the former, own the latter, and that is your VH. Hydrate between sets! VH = 777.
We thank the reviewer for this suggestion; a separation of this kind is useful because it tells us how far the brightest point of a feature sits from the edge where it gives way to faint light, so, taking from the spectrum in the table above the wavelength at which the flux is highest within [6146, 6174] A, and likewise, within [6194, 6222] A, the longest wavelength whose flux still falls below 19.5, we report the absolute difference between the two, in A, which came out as 72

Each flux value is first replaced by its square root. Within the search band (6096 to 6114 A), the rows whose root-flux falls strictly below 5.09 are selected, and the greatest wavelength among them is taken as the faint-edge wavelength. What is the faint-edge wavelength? 6106 A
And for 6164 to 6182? 6181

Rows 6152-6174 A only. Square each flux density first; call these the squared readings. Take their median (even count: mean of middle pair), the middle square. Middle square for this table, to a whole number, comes 350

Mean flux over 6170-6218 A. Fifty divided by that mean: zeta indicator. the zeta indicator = 2.7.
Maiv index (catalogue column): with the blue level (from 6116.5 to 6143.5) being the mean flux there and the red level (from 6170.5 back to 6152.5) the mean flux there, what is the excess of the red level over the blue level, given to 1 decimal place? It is -6.5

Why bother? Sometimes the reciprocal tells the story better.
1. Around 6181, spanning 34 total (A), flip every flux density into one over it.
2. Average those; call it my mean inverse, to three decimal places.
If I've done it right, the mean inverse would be 0.055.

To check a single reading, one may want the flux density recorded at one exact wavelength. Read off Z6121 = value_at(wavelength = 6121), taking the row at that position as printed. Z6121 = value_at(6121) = 24.4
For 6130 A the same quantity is 26.7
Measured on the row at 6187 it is 17.9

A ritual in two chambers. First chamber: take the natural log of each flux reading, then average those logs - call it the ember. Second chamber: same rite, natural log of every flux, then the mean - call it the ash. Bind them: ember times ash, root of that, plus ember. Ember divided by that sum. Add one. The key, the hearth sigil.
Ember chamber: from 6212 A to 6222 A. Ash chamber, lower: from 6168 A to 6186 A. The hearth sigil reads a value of 1.49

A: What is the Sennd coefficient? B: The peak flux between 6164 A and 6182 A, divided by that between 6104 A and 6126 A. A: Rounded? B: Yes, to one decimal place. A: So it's 0.7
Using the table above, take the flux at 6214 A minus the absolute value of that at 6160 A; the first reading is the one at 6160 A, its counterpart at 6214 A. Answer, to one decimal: -2.1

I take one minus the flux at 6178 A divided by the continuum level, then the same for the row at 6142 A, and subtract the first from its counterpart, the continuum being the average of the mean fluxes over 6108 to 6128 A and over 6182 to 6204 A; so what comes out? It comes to -0.4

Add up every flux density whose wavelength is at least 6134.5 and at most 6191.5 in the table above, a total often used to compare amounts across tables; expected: 416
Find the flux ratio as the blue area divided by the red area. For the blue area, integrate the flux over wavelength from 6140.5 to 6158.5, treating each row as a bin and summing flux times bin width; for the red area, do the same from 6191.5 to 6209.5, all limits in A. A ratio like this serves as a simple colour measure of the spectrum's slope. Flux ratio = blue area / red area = 1.4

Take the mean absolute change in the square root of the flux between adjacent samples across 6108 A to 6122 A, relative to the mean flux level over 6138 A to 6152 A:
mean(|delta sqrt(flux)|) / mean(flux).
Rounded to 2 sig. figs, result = 0.0022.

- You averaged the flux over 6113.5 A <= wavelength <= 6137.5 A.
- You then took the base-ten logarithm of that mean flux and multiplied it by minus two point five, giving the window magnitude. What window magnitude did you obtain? -3.54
